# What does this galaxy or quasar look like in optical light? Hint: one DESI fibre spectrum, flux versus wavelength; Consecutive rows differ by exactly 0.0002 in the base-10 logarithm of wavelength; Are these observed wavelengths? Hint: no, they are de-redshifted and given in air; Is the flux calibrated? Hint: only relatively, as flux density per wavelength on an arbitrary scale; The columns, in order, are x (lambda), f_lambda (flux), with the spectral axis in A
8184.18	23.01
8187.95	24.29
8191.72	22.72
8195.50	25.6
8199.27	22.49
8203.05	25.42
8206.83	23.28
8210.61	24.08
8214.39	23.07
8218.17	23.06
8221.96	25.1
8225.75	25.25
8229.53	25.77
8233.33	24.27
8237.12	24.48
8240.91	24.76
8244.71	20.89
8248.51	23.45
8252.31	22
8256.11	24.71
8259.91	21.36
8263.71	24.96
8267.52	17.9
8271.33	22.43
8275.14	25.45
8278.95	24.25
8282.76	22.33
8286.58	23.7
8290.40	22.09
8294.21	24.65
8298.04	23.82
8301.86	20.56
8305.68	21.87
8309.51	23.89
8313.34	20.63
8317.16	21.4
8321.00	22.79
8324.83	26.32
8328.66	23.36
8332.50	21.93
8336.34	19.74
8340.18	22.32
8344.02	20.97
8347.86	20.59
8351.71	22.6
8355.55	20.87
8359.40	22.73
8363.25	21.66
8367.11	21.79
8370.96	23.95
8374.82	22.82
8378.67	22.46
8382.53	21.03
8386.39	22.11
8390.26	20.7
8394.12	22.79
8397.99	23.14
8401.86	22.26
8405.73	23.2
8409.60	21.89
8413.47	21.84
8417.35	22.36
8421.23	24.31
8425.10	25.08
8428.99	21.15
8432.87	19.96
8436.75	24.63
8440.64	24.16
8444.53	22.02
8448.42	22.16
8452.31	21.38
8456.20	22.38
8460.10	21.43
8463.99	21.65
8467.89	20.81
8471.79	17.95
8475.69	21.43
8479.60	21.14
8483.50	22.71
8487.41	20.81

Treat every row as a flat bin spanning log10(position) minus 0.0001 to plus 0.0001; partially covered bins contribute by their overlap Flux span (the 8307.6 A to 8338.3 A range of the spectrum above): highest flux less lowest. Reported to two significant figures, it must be 6.6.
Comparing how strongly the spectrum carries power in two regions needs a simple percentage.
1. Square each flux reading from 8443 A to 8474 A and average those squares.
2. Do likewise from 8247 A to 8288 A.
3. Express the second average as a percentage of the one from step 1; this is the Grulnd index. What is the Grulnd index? 117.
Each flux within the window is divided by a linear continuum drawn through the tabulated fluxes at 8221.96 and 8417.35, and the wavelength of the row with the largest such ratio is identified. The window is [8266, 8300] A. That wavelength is 8275.14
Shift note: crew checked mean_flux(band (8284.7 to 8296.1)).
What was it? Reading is 23.5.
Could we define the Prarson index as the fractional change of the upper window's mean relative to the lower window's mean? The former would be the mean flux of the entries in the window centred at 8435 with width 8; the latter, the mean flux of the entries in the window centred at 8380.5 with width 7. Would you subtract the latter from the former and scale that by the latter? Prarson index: 0.03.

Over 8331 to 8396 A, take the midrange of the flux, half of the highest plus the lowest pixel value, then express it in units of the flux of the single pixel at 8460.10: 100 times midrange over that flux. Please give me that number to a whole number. 102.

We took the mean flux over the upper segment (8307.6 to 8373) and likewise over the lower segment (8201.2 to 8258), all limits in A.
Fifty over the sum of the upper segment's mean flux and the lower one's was 1.08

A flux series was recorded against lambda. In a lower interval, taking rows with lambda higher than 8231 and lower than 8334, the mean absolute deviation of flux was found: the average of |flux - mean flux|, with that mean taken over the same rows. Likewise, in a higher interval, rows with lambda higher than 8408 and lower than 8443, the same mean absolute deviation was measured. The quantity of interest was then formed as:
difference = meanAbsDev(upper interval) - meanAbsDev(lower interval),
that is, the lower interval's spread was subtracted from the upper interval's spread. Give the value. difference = 0.0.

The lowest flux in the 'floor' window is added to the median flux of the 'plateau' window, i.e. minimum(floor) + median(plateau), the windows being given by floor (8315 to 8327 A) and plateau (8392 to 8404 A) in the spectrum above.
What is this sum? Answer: 44.2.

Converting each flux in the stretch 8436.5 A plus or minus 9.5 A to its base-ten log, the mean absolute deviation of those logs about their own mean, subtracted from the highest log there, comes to 1.36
